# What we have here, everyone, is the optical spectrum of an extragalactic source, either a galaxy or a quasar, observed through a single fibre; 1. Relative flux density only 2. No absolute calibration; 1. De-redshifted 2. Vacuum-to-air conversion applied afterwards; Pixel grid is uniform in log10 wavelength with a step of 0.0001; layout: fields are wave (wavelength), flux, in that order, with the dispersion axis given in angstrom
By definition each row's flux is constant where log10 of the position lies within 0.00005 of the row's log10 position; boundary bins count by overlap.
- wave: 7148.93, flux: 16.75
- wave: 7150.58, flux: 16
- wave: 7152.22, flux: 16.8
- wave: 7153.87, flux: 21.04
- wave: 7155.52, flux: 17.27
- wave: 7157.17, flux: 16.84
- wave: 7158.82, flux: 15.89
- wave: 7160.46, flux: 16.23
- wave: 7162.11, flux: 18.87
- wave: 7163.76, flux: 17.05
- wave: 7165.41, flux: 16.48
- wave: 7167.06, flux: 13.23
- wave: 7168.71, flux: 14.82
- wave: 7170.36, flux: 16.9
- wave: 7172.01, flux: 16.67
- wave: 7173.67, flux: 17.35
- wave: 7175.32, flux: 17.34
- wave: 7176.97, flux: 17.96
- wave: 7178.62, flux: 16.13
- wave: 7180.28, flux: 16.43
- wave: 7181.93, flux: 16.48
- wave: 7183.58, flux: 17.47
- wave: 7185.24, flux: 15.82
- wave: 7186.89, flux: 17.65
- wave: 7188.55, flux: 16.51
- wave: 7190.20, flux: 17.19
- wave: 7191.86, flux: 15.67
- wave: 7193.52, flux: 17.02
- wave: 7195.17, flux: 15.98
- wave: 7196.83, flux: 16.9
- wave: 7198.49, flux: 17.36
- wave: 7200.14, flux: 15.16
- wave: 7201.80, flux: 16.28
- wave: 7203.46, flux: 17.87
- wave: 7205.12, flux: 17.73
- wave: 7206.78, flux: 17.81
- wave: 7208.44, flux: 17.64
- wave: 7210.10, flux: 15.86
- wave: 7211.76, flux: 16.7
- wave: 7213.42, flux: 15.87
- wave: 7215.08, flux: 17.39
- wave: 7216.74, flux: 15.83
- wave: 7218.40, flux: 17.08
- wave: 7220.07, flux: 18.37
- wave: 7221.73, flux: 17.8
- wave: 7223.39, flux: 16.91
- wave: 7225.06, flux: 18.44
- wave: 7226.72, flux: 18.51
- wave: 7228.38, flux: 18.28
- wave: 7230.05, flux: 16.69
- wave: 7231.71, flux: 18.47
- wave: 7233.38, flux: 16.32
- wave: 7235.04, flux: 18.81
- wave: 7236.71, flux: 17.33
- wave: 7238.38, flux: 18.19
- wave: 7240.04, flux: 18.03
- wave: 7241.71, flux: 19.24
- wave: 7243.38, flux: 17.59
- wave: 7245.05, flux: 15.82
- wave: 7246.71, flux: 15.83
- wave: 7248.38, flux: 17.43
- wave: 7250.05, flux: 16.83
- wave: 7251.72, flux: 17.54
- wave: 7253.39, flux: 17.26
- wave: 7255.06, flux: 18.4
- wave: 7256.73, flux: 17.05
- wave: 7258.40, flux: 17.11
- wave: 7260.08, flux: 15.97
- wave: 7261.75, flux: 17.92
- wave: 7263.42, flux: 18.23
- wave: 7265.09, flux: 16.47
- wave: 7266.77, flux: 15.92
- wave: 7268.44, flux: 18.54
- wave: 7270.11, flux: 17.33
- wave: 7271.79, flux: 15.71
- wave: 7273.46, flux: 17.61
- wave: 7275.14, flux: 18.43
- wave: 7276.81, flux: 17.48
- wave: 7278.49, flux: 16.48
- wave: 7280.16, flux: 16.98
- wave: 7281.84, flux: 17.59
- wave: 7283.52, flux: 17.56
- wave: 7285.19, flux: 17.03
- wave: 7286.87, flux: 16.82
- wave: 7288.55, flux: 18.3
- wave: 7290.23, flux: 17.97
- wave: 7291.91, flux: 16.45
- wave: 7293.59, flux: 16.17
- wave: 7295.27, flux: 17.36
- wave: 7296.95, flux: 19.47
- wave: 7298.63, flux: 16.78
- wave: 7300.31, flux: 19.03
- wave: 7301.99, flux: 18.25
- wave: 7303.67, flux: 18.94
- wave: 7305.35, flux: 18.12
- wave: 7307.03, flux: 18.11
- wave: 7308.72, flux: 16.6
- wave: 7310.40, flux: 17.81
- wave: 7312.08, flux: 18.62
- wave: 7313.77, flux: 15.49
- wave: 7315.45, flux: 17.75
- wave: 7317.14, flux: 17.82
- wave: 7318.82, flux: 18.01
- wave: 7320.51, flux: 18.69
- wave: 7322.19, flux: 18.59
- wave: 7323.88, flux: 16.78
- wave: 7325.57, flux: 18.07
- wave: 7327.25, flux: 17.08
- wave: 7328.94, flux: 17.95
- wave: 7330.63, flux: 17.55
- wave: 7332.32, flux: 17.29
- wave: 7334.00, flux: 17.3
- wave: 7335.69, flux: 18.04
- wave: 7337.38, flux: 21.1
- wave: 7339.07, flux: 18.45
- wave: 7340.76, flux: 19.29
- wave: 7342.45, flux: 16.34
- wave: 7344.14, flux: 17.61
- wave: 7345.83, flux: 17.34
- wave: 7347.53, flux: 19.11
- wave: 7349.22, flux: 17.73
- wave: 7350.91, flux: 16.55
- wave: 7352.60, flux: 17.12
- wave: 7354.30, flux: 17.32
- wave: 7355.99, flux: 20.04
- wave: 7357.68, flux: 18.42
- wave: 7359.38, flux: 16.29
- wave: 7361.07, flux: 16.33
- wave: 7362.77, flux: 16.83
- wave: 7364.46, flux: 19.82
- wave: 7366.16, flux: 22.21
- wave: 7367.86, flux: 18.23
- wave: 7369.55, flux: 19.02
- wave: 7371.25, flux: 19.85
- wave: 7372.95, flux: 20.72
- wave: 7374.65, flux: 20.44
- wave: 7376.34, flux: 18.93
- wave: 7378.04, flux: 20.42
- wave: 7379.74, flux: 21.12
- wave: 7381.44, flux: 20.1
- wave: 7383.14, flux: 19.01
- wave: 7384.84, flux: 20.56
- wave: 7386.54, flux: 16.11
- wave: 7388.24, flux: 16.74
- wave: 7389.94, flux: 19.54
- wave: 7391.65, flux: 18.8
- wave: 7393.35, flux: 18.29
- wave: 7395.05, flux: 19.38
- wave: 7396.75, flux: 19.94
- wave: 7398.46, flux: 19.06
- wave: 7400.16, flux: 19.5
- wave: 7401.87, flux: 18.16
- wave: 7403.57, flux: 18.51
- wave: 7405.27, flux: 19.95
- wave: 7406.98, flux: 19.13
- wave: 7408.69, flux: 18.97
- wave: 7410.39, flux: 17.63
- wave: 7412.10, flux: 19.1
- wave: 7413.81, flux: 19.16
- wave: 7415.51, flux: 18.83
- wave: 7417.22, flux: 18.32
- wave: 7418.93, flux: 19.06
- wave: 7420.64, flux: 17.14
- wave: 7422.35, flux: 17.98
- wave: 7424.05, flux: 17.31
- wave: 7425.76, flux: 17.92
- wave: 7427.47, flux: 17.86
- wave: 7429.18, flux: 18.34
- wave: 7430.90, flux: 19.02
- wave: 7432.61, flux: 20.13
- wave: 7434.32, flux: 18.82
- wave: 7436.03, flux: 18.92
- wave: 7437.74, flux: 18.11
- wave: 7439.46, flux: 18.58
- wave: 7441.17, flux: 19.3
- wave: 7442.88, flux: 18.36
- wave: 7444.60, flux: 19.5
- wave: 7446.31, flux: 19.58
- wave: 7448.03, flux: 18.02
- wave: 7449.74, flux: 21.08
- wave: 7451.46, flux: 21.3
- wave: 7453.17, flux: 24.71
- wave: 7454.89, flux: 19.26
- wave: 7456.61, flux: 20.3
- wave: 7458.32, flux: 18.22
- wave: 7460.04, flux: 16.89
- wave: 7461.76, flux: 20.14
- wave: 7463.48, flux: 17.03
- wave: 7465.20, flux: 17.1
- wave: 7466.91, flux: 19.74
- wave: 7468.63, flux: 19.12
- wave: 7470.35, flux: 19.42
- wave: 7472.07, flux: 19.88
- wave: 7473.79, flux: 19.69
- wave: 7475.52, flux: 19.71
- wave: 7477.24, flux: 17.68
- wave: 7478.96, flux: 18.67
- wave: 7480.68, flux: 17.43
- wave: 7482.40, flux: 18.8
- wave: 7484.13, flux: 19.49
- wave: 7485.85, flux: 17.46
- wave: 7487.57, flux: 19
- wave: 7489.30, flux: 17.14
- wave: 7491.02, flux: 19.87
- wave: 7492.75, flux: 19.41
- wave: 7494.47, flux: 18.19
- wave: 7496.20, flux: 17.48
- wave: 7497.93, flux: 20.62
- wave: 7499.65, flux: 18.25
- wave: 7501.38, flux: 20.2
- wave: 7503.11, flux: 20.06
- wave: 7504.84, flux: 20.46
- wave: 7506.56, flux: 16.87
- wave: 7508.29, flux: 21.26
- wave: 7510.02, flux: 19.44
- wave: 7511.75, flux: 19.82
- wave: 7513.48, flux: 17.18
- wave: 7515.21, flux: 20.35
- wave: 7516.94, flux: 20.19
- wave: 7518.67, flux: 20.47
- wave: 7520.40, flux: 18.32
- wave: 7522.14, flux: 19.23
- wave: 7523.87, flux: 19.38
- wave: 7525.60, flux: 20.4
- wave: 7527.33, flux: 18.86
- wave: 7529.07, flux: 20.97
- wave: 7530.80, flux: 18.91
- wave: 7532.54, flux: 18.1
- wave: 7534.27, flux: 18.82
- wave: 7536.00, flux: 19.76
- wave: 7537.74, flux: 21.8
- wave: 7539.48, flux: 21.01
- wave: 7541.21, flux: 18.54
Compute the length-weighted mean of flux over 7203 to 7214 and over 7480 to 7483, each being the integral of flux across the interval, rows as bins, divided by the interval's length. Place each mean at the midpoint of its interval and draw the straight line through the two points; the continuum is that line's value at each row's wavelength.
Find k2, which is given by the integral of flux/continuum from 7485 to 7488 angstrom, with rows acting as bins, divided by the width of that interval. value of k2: 1.00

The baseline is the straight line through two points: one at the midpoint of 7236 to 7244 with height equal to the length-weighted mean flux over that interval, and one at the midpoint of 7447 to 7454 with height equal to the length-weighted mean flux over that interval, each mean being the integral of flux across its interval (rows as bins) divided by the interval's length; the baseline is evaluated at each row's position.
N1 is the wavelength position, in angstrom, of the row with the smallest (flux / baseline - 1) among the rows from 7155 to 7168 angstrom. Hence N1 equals 7167.06 angstrom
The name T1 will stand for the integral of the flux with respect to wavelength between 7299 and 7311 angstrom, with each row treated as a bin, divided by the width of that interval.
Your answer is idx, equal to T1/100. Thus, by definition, 0.181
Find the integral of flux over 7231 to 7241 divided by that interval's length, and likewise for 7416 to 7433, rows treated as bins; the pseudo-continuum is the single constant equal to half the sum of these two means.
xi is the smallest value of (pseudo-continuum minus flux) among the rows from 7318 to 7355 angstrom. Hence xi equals -3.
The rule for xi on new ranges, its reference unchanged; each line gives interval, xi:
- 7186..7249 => -1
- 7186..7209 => 0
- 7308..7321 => -1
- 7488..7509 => -3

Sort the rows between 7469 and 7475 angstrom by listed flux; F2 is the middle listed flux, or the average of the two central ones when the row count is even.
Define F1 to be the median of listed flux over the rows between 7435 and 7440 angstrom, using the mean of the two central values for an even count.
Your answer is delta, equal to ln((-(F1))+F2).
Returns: 0.1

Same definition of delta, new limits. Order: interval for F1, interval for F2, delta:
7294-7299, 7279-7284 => -1.6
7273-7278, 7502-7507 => 0.9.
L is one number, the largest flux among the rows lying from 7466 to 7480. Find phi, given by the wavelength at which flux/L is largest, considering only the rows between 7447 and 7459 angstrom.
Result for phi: 7453.17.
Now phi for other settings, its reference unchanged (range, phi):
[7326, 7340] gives 7337.38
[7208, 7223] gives 7220.07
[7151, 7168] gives 7153.87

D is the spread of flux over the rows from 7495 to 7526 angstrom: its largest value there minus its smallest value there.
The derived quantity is 4.4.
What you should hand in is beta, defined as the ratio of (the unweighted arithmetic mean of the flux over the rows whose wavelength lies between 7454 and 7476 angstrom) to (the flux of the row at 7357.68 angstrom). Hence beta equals 1.03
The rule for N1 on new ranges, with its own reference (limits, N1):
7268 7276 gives 7271.79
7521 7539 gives 7532.54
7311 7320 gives 7313.77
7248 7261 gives 7260.08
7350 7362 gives 7359.38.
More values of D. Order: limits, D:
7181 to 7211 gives 2.7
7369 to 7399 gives 5.0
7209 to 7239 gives 3.0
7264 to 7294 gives 2.8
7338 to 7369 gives 5.9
